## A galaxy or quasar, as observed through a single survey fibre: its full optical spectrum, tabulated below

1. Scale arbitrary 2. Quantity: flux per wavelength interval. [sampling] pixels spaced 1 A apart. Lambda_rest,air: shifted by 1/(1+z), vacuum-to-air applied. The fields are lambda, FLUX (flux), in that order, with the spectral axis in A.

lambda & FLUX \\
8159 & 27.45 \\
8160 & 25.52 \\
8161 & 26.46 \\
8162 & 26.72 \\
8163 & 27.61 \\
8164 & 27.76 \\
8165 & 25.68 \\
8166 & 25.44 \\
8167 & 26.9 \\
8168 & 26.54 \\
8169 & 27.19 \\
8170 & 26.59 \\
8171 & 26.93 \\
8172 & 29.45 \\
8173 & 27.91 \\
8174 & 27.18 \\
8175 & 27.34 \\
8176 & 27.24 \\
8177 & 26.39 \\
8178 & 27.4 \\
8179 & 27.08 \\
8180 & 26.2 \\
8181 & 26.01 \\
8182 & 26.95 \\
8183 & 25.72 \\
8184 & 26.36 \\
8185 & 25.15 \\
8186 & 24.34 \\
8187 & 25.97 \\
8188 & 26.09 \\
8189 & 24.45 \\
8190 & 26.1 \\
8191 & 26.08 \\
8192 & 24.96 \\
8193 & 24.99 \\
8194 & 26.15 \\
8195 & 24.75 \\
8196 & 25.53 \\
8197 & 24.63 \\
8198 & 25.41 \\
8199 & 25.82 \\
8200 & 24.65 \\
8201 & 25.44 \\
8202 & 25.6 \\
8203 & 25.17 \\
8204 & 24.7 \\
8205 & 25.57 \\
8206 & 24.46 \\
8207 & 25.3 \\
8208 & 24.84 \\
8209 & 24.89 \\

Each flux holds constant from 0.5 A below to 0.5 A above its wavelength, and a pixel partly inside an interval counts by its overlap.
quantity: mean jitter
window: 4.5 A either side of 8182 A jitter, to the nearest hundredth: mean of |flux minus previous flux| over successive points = 0.78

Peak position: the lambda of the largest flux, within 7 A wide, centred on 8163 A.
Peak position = 8164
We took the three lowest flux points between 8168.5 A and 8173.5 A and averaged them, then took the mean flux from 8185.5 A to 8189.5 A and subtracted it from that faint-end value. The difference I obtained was 1.7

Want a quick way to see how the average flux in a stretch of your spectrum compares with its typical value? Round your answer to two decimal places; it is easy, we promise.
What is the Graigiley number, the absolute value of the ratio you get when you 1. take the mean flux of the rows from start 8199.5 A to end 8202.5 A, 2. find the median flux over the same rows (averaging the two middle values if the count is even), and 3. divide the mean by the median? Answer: 0.99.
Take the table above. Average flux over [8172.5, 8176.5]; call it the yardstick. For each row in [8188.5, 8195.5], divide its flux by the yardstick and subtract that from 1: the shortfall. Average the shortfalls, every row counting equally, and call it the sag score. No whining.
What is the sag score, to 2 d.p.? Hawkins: 0.08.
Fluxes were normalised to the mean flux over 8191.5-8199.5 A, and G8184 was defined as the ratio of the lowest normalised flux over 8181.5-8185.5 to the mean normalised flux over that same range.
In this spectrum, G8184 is 0.966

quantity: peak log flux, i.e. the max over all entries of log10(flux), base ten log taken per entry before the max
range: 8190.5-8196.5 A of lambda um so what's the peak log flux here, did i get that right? 1.42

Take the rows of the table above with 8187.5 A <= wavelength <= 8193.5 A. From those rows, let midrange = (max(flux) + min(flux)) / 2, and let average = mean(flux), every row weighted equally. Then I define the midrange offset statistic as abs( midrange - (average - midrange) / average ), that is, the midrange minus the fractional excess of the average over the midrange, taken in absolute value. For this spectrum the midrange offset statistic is 25.27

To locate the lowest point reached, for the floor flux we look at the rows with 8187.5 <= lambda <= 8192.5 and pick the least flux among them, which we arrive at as 24.45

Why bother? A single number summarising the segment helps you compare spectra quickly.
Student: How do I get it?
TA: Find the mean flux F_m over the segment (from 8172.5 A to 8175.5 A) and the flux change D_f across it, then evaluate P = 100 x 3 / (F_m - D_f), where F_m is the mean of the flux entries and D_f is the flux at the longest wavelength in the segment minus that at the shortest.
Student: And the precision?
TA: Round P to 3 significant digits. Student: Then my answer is 10.7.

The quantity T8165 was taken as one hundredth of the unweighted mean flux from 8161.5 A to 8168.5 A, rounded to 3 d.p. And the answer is 0.267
